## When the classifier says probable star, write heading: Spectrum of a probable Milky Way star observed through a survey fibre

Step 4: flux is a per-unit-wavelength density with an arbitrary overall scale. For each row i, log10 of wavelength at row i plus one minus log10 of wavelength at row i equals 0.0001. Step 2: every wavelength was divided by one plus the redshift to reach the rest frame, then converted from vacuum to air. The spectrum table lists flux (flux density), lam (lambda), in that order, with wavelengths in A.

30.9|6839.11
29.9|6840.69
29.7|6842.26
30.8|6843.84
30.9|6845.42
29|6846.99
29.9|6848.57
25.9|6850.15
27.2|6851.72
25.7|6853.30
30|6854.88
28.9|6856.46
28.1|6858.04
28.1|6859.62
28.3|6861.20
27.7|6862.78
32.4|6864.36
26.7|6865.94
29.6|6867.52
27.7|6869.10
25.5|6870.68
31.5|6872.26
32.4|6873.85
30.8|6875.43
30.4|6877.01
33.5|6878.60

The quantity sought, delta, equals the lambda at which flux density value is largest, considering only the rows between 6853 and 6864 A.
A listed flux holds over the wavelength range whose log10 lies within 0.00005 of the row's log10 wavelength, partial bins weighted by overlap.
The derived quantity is 6854.88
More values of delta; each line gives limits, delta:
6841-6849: 6845.42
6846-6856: 6854.88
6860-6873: 6864.36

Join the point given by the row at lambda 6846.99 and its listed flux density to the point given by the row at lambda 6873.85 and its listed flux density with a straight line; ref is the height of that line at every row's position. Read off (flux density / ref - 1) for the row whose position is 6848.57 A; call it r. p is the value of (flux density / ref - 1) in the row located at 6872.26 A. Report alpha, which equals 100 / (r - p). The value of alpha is 2189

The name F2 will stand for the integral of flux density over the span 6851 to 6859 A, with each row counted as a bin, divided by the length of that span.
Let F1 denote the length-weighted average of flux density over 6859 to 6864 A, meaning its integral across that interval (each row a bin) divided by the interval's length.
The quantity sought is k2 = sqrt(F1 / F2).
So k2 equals 1.01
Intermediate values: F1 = 28.4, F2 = 28.0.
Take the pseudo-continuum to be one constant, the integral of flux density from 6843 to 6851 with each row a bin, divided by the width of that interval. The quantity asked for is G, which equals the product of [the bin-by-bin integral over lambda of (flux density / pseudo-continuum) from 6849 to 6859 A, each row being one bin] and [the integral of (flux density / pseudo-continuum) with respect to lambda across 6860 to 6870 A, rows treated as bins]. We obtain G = 93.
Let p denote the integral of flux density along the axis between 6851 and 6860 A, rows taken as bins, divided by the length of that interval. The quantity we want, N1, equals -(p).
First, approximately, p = 28.0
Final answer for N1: -28.0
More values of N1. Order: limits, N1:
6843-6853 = -28.8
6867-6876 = -29.6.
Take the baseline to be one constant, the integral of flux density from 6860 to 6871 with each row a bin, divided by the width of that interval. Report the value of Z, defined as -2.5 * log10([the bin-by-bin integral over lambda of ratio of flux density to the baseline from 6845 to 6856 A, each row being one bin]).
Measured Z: -2.6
